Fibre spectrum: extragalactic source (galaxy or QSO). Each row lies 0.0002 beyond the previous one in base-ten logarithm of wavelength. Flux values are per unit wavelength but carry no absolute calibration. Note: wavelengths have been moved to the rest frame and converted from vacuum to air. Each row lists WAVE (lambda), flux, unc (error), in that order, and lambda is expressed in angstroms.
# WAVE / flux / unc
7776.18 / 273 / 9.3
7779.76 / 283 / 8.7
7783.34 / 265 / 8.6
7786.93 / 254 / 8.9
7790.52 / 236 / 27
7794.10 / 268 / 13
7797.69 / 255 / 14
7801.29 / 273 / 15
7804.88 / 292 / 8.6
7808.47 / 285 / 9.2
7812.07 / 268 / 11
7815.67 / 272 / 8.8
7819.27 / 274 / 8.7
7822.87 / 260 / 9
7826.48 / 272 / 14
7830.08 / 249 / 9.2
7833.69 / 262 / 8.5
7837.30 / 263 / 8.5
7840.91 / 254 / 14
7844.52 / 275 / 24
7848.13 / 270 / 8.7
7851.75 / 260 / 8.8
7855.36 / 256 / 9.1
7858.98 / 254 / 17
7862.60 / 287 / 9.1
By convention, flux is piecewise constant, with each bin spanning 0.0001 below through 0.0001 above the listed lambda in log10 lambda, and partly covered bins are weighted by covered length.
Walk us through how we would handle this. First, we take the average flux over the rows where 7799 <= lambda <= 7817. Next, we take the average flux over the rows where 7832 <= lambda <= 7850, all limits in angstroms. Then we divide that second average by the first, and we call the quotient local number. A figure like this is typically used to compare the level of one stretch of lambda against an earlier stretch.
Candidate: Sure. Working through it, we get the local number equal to 0.95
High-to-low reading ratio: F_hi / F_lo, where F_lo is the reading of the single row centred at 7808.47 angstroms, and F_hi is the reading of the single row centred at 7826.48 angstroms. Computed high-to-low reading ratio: 0.954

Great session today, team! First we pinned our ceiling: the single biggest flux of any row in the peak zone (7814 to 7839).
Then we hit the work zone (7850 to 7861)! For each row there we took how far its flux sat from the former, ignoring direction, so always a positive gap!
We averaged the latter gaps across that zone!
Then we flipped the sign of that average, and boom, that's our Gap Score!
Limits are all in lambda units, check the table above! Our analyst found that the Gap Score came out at -17.3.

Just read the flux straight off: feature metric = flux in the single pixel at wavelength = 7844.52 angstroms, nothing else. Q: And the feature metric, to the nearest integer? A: 275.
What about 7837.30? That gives 263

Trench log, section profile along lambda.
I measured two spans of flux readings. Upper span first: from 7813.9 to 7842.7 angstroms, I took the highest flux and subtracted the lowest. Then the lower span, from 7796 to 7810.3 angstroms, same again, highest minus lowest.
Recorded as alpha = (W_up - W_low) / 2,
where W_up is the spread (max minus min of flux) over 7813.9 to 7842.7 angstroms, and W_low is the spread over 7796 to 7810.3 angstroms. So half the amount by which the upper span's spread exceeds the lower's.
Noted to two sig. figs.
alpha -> -6.0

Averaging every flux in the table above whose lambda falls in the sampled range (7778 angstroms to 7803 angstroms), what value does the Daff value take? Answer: 262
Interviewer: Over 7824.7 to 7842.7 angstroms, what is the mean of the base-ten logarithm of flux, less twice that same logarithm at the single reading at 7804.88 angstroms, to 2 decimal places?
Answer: -2.52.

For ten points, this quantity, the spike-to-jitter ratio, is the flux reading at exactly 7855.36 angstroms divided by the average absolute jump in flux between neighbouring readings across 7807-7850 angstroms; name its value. 23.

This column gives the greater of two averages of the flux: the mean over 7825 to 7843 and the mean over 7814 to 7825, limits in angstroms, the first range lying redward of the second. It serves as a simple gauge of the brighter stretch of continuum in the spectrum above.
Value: 269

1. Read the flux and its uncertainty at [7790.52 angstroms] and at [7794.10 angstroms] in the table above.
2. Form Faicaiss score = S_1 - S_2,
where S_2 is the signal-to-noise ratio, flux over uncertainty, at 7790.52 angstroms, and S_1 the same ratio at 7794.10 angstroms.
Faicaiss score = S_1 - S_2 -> 12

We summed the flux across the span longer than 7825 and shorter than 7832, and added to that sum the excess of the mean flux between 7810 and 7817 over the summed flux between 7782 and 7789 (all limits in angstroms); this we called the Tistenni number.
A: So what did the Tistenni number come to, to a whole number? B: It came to 272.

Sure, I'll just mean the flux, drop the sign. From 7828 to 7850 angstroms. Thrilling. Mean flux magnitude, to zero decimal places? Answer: 262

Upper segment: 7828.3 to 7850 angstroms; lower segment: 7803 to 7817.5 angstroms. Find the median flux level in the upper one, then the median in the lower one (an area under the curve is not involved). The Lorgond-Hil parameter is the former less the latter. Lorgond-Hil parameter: -16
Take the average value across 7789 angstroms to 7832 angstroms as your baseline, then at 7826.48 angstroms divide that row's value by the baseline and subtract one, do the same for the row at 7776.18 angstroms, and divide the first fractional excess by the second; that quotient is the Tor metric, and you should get 0.8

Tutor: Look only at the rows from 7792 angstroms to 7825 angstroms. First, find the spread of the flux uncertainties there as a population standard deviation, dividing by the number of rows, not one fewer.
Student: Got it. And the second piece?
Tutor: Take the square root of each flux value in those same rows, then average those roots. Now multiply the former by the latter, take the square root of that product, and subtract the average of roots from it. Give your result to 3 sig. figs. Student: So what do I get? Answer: -10.2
